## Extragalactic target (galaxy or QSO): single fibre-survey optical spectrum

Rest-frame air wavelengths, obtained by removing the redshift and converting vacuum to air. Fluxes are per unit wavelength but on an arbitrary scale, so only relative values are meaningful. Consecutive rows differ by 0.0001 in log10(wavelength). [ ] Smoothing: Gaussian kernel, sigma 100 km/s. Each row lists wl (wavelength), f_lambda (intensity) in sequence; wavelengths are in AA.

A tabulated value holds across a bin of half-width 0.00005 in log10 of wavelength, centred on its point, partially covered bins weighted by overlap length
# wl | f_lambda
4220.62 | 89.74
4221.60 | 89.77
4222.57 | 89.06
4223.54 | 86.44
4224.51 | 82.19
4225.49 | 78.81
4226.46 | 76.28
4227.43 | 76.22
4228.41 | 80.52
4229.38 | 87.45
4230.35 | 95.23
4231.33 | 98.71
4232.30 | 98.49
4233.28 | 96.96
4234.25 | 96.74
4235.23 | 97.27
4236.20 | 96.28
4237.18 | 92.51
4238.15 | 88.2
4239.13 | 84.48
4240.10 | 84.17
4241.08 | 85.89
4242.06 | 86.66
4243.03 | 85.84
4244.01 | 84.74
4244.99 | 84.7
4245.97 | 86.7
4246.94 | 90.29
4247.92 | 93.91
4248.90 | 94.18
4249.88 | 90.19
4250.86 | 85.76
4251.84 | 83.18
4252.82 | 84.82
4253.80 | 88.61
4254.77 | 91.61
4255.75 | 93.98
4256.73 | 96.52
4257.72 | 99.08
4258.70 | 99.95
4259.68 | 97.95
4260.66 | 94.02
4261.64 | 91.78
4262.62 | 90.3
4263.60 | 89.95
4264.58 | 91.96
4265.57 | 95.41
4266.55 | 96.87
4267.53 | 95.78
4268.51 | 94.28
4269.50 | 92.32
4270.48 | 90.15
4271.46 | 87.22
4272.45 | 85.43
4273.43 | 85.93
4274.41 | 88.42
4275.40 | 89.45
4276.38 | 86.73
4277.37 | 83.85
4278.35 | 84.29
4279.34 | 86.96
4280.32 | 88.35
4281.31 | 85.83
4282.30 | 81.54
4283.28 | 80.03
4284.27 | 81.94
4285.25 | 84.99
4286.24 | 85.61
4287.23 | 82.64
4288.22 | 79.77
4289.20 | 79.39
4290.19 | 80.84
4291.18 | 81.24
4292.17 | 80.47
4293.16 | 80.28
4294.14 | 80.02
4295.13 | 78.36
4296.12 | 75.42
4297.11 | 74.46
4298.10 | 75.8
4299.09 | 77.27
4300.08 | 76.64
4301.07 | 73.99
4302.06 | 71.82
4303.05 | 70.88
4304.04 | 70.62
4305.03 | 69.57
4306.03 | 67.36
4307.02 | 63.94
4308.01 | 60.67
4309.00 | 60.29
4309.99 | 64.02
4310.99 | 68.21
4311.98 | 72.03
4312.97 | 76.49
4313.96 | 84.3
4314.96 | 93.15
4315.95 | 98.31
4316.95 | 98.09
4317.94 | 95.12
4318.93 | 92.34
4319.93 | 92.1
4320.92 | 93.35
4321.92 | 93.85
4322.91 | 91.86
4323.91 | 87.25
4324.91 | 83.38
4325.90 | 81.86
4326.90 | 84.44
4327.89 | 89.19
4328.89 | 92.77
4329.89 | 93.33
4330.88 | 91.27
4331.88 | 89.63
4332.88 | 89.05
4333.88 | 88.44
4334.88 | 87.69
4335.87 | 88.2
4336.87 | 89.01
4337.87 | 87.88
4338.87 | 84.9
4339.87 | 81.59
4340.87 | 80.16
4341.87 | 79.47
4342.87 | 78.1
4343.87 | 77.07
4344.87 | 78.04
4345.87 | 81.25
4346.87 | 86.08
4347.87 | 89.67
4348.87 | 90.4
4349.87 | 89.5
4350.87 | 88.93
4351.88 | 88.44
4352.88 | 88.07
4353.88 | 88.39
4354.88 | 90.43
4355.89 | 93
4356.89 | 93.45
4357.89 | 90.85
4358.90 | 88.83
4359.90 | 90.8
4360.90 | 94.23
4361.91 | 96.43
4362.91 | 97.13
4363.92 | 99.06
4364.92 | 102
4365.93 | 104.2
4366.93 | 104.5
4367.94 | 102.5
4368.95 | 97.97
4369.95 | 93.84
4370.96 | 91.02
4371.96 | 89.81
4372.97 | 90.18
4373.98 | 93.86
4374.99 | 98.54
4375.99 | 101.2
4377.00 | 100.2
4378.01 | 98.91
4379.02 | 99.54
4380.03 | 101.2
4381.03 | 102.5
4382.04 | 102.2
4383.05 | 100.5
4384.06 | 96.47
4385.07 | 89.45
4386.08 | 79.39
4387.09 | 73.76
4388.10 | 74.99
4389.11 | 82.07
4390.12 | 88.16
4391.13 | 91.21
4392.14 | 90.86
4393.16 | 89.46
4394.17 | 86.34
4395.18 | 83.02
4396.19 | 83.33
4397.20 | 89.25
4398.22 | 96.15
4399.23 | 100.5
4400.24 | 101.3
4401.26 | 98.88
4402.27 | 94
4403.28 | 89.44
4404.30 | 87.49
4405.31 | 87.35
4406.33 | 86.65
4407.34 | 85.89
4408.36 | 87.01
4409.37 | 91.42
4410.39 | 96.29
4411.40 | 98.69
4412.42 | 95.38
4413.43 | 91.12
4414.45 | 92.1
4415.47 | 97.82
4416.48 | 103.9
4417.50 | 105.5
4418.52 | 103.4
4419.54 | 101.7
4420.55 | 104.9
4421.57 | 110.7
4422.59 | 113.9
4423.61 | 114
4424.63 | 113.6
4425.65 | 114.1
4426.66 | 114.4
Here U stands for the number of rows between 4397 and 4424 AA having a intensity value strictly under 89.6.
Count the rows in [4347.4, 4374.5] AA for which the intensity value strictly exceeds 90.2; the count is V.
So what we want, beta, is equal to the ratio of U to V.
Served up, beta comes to 0.39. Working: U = 7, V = 18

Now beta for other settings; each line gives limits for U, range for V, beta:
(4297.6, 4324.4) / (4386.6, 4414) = 1.50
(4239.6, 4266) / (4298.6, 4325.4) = 1.22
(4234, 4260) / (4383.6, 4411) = 1.30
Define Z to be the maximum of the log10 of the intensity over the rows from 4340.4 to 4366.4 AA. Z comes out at 2.02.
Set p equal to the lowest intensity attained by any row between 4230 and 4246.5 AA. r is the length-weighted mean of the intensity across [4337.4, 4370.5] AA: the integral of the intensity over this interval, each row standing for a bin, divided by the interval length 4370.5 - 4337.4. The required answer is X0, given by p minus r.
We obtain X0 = -6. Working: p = 84.17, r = 90.2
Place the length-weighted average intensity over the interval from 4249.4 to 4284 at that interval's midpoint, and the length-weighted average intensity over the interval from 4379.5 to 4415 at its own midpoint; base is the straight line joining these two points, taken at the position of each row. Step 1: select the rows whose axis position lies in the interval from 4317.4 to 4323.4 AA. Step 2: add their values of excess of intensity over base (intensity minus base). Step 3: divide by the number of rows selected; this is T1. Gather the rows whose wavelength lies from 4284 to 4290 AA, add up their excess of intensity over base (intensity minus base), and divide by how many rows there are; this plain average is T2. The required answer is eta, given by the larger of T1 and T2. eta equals 2.8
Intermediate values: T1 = 2.8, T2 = -8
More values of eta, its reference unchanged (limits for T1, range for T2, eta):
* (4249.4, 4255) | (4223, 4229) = -2.4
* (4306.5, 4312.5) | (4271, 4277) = -2.8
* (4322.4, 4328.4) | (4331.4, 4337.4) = -1.8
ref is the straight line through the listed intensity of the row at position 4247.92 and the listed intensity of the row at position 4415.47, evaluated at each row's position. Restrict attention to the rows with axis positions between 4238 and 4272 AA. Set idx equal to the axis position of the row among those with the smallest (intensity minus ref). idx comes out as 4251.84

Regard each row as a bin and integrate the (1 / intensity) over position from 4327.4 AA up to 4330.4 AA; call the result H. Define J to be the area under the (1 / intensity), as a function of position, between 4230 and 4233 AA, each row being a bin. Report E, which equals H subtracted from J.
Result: -0.0020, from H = 0.033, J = 0.031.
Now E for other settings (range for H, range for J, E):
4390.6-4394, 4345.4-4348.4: -0.0026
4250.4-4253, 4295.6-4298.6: 0.0091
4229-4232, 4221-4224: 0.0020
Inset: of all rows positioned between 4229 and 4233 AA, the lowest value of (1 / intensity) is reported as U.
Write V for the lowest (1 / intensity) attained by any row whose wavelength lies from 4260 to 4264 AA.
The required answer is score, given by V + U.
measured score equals 0.0208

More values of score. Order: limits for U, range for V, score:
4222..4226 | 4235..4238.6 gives 0.0215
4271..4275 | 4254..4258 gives 0.0214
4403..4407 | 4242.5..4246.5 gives 0.0227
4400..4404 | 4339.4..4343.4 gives 0.0221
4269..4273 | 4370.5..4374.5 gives 0.0215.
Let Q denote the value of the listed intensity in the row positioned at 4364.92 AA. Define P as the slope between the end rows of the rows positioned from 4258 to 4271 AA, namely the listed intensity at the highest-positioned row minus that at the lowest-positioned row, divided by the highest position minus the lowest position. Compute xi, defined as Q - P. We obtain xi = 103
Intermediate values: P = -0.8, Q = 102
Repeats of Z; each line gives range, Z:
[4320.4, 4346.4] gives 1.97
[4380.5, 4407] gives 2.01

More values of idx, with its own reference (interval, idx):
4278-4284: 4283.28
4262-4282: 4277.37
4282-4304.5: 4304.04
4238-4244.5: 4240.10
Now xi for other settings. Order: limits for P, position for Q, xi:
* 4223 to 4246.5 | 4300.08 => 77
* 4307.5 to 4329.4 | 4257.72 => 98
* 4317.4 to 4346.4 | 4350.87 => 89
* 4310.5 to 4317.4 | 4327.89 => 84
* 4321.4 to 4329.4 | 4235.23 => 97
